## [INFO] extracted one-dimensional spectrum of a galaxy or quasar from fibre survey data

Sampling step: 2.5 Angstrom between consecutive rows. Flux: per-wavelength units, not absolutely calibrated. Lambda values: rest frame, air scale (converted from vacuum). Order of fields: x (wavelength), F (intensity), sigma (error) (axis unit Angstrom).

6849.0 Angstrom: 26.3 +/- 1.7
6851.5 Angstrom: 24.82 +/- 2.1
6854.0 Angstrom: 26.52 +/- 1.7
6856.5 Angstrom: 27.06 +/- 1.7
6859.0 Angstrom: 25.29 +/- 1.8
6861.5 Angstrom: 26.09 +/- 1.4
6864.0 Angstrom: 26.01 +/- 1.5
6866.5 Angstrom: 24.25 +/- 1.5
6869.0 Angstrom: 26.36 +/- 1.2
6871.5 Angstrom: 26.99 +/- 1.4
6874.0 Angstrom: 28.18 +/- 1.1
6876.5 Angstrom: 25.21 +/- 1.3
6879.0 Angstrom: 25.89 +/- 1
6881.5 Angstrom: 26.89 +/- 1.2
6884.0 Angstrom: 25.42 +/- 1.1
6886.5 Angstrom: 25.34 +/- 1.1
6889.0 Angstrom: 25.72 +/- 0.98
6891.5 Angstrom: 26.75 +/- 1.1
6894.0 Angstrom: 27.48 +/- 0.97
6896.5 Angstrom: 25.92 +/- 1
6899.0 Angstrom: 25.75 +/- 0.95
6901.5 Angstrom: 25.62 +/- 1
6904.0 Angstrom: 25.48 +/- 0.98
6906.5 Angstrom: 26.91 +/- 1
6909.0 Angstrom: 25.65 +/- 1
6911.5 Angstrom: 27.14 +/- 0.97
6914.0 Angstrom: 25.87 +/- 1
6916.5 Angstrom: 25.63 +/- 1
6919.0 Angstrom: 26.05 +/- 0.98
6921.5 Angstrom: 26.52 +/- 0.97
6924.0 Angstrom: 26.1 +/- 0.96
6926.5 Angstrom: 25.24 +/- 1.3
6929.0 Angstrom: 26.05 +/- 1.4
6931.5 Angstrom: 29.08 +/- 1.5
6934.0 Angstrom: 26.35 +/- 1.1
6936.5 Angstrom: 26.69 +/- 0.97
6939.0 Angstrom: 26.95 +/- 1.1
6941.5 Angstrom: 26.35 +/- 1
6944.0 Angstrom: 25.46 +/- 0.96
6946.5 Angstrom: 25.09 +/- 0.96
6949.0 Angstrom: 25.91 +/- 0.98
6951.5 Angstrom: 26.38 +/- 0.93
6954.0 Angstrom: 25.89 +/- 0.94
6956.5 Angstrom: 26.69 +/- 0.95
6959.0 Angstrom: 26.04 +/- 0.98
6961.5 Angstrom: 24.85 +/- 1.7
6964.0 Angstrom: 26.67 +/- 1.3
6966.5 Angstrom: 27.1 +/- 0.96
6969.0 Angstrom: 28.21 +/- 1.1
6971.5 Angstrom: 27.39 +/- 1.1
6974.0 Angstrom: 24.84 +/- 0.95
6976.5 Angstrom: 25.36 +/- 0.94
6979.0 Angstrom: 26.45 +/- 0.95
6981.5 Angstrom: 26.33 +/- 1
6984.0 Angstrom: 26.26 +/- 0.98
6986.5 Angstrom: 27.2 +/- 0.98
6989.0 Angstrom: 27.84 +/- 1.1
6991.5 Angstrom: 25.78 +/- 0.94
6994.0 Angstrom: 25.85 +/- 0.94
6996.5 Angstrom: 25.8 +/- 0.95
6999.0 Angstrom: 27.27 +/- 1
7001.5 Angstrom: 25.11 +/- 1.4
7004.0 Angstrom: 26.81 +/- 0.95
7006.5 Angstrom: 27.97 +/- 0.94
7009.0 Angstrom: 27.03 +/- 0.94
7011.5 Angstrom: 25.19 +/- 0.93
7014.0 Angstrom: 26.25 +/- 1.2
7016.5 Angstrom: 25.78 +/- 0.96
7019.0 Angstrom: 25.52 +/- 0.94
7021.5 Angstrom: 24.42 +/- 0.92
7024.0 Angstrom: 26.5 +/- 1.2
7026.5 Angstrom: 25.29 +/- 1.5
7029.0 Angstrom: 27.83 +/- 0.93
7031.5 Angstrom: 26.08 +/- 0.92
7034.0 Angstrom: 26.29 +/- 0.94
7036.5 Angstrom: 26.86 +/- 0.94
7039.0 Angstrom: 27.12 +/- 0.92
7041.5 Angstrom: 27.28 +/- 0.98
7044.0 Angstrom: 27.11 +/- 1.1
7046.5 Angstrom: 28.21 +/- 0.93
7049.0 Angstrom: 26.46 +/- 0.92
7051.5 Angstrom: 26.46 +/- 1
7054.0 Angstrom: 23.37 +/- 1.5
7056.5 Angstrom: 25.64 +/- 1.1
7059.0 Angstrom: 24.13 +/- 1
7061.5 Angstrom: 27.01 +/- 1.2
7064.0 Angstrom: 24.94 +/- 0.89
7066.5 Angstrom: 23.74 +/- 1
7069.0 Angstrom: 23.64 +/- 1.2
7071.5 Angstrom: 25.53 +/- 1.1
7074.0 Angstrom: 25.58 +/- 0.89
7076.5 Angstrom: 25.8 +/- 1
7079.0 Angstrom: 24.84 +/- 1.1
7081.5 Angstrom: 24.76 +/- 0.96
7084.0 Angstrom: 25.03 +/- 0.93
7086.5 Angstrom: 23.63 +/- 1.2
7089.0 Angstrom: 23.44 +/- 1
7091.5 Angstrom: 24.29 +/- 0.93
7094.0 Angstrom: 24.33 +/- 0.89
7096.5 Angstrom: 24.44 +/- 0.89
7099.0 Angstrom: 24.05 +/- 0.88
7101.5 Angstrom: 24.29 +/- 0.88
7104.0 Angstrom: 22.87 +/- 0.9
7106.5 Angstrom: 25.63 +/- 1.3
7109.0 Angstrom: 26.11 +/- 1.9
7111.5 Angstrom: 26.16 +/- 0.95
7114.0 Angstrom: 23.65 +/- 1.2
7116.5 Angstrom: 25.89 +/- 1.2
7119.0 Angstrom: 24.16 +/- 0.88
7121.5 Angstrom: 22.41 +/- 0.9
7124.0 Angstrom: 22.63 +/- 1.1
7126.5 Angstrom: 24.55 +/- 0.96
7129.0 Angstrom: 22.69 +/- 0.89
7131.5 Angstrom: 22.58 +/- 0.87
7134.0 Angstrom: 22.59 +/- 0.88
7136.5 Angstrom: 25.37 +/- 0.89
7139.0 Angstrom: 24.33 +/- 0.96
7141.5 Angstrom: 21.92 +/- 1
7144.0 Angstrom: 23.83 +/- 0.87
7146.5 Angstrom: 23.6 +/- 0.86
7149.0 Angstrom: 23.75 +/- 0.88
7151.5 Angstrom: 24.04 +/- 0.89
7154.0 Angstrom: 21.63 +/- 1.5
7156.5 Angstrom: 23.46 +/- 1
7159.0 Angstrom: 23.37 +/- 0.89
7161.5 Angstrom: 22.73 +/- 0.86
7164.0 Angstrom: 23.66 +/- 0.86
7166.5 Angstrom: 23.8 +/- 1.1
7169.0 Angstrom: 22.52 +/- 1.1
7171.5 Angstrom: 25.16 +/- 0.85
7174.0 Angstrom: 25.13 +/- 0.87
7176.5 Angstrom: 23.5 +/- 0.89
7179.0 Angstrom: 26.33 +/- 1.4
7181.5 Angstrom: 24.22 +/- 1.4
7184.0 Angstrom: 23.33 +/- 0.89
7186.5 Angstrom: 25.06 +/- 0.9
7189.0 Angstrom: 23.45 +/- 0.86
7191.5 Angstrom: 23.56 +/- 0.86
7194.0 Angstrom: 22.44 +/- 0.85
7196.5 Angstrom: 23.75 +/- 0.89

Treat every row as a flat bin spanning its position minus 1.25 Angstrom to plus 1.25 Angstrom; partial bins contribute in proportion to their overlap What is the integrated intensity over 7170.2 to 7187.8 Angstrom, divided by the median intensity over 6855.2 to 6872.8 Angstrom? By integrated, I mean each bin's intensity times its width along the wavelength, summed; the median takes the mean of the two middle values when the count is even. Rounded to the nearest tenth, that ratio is 16.6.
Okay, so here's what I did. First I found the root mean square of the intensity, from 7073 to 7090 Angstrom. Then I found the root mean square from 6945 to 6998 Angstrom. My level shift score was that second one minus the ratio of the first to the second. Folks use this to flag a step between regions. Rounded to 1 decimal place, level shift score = 25.4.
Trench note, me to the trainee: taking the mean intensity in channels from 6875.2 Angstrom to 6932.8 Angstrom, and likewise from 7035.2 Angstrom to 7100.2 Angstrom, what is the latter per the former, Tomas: 0.97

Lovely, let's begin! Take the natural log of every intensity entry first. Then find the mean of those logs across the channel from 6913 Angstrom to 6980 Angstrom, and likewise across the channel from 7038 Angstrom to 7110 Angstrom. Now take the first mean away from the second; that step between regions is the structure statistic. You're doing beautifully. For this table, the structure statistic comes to -0.04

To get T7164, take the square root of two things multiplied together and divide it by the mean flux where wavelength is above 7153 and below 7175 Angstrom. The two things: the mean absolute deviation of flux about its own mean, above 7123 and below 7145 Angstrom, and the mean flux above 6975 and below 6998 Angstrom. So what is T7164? 0.219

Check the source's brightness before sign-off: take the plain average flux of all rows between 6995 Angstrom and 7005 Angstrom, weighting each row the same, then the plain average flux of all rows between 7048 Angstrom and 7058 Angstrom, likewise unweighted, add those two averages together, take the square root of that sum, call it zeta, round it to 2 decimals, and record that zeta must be 7.19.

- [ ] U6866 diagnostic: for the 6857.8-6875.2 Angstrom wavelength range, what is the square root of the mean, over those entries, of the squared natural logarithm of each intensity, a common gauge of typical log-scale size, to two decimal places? 3.26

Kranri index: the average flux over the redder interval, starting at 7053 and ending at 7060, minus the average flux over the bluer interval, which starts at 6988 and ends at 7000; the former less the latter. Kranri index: -2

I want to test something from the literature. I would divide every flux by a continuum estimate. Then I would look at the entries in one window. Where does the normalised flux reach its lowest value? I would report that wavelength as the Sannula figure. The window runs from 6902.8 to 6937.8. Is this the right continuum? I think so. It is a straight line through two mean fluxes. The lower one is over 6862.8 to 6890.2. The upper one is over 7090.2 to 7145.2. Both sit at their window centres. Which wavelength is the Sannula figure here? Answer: 6926.5 Angstrom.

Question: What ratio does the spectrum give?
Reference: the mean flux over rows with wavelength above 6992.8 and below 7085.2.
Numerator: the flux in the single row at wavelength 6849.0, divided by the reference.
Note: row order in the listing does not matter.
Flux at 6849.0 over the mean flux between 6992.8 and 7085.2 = 1.02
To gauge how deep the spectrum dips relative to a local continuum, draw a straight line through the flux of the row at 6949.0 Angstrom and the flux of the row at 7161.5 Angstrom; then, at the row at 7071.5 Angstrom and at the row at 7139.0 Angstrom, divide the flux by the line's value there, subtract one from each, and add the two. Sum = 0.12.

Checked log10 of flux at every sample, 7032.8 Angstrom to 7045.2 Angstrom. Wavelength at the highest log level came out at 7041.5 Angstrom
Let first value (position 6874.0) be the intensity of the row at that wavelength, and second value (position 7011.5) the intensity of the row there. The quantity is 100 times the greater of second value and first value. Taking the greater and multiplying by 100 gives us 2818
